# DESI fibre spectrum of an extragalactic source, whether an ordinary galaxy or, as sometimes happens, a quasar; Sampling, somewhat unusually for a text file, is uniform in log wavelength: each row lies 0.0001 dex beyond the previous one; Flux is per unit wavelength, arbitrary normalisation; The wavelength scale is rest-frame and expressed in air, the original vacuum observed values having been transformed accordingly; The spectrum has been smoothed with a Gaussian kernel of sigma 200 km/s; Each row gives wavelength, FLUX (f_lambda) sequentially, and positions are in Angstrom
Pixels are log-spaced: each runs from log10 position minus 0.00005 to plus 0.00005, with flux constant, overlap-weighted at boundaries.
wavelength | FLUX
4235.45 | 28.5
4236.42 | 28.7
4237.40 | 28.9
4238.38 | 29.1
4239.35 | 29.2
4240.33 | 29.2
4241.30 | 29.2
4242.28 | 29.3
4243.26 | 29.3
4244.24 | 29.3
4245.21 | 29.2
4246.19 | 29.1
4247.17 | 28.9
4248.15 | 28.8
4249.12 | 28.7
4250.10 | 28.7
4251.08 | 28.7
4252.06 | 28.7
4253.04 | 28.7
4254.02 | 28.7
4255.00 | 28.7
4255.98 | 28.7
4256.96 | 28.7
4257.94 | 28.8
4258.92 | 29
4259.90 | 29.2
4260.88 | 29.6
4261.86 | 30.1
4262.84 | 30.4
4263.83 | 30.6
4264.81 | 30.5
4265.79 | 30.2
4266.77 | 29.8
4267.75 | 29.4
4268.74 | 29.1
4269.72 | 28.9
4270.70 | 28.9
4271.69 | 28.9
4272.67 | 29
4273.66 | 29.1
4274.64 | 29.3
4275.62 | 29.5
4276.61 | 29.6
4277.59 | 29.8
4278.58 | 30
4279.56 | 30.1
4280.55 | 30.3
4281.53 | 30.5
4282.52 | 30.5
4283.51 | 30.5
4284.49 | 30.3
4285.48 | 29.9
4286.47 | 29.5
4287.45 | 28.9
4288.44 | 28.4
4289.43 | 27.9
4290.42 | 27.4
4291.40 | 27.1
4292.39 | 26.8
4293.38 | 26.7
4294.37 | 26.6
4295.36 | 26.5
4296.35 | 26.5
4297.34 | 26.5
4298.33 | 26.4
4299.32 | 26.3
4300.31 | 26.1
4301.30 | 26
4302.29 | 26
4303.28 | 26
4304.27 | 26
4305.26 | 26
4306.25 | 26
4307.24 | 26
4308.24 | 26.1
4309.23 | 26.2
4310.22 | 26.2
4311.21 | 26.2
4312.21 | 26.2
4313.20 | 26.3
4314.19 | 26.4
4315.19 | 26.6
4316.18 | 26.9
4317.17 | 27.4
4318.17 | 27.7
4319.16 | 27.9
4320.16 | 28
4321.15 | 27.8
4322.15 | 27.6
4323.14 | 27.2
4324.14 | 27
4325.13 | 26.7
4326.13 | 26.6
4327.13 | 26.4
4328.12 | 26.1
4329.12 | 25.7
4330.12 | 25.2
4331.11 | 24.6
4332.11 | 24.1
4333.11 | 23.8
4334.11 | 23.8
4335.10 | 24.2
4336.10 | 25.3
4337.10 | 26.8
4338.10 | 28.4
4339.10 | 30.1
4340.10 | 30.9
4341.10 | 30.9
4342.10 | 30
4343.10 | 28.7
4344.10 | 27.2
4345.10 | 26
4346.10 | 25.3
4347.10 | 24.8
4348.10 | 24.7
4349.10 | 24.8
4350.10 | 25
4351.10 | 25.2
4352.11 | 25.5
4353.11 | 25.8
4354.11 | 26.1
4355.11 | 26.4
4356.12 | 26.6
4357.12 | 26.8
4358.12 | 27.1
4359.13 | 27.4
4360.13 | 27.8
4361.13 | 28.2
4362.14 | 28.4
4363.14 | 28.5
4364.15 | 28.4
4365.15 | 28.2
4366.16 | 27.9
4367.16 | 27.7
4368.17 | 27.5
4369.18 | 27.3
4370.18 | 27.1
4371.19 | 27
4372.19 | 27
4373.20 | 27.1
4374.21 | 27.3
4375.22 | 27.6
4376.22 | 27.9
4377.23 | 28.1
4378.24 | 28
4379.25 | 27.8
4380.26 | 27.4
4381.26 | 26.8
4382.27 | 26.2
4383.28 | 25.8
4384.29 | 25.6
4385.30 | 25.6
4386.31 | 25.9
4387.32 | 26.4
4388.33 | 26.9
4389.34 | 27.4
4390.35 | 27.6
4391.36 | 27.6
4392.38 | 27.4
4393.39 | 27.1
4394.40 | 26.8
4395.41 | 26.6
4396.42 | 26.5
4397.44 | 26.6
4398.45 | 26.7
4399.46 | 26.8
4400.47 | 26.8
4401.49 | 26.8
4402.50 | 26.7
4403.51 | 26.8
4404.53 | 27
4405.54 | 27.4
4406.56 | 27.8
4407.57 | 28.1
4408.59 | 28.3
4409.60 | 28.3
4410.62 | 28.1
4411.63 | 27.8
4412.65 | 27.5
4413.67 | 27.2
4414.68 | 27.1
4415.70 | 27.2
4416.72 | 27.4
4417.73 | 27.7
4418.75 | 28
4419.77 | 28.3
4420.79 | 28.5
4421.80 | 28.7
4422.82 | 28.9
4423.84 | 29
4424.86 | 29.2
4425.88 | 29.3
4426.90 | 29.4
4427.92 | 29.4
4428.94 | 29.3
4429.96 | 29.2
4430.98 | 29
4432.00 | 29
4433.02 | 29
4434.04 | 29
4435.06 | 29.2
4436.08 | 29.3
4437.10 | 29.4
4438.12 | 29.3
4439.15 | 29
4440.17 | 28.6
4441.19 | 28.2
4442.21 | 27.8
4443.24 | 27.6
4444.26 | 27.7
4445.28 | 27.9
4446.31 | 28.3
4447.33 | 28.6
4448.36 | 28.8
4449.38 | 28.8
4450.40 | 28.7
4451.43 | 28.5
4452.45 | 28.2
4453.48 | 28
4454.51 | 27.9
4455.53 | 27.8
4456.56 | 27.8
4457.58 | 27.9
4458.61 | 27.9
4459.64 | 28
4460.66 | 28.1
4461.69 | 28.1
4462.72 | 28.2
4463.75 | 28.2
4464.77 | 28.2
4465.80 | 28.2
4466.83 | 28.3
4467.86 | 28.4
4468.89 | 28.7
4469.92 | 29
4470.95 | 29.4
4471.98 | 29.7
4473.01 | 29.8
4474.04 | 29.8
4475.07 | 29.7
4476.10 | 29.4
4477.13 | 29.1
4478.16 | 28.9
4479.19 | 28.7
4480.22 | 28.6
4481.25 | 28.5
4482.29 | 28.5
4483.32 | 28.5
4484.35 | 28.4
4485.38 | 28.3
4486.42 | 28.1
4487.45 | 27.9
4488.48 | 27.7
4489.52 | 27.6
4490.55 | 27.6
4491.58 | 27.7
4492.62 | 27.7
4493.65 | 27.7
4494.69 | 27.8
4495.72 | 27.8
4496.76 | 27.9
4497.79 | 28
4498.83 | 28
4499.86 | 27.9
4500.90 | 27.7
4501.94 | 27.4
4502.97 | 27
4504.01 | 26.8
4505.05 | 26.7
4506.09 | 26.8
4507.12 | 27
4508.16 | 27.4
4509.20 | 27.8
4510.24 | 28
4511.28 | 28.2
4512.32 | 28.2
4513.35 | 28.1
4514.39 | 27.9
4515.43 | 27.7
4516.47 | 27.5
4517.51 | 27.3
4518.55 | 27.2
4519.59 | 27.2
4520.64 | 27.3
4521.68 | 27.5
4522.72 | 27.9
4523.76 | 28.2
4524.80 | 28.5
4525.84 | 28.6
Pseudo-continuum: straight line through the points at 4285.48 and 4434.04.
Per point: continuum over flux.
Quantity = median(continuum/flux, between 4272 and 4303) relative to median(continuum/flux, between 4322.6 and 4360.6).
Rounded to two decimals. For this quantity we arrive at 0.92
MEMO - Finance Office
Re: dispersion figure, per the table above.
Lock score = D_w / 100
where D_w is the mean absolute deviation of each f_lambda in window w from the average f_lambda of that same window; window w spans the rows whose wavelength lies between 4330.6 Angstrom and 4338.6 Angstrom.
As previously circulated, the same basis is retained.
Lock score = 0.013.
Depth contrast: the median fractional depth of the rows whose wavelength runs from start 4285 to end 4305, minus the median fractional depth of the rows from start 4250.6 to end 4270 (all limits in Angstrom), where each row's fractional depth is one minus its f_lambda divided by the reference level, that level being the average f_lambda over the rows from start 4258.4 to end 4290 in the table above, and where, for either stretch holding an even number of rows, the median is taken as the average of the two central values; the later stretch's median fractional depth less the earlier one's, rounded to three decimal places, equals 0.084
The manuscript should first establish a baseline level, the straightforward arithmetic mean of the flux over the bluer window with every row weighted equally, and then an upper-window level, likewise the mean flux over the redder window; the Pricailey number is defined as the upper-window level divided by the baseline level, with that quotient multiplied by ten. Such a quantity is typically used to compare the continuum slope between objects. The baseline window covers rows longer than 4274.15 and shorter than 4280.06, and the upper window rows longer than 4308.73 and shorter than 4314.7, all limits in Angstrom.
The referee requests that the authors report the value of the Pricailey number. 8.8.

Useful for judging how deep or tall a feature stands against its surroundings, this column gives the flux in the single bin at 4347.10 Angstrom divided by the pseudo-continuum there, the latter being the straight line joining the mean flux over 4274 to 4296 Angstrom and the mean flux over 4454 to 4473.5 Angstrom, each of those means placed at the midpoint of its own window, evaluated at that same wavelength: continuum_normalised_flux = 0.86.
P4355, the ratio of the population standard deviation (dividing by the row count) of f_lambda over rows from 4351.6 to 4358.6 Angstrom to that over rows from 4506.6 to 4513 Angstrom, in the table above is 1.2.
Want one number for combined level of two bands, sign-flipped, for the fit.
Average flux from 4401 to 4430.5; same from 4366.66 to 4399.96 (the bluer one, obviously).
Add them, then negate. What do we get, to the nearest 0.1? -55.1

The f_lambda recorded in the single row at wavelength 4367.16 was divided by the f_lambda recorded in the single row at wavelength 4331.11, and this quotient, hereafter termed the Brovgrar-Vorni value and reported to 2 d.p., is 1.13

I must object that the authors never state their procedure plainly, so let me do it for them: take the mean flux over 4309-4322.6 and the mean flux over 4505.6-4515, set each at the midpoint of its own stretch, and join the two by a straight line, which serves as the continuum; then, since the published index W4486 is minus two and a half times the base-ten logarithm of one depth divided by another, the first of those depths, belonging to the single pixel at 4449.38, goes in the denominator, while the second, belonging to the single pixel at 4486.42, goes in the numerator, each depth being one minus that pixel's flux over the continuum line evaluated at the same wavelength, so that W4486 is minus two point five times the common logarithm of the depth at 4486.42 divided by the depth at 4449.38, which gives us 1.1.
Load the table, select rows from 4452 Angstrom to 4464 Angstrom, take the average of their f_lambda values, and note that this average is 28.0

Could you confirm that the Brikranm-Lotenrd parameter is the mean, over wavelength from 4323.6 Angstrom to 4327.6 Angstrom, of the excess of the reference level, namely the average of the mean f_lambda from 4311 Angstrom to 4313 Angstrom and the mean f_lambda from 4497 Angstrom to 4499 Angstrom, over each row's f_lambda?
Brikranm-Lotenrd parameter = 0.4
